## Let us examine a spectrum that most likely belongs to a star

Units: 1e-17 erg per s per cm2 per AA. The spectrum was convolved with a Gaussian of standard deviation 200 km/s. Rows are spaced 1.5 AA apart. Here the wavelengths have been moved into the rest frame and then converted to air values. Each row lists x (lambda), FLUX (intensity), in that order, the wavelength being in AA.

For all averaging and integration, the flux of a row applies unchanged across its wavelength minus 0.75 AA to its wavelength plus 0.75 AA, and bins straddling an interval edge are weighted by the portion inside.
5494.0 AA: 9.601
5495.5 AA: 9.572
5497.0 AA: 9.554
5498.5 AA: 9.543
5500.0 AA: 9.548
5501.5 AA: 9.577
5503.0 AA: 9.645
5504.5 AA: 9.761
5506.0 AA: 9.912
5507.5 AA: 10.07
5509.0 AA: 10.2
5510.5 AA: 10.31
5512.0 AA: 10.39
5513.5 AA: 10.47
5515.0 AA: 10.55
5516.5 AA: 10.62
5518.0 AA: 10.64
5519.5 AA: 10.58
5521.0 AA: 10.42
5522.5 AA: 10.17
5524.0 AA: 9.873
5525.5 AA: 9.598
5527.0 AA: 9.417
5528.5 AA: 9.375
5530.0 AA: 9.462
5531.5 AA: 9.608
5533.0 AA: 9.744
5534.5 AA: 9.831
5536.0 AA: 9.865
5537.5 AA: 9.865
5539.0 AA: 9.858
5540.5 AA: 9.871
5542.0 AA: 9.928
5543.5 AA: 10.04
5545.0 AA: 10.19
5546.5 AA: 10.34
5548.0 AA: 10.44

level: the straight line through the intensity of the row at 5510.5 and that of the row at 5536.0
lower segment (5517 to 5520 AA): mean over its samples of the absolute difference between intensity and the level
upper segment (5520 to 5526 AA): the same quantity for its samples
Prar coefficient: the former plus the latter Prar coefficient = 0.70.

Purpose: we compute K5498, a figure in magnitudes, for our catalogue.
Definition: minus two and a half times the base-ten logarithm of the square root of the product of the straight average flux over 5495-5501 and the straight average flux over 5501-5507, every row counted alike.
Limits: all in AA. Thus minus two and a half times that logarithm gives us -2.46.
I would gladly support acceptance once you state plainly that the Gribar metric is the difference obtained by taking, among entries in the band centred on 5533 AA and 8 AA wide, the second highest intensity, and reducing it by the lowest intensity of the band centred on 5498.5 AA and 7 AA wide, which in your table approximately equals 0.29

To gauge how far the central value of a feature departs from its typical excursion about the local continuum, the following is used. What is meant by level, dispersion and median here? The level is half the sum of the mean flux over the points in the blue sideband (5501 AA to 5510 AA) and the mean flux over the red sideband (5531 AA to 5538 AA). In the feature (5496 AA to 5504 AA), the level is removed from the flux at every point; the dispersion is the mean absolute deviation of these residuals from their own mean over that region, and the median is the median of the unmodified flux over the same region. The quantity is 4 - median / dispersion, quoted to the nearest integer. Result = -314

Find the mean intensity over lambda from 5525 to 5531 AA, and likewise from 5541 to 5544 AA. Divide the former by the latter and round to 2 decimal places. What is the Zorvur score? 0.95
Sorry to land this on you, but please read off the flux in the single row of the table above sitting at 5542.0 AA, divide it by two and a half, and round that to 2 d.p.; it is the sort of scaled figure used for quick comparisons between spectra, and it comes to 3.97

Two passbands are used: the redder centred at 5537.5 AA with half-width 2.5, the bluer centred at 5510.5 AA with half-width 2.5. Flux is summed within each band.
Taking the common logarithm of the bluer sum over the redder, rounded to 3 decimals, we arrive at 0.019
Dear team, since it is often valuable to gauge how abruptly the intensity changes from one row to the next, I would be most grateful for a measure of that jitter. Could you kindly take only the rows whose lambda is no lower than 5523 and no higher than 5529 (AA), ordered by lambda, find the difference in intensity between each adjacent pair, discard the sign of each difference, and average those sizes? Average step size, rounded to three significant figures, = 0.166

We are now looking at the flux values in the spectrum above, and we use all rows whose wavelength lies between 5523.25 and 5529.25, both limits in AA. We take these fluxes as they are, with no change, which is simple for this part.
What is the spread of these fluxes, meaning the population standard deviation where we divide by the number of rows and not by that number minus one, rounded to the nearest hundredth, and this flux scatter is 0.20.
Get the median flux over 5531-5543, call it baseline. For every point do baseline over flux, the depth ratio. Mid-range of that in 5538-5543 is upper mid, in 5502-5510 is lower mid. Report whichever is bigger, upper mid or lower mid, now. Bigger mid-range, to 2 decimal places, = 1.00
